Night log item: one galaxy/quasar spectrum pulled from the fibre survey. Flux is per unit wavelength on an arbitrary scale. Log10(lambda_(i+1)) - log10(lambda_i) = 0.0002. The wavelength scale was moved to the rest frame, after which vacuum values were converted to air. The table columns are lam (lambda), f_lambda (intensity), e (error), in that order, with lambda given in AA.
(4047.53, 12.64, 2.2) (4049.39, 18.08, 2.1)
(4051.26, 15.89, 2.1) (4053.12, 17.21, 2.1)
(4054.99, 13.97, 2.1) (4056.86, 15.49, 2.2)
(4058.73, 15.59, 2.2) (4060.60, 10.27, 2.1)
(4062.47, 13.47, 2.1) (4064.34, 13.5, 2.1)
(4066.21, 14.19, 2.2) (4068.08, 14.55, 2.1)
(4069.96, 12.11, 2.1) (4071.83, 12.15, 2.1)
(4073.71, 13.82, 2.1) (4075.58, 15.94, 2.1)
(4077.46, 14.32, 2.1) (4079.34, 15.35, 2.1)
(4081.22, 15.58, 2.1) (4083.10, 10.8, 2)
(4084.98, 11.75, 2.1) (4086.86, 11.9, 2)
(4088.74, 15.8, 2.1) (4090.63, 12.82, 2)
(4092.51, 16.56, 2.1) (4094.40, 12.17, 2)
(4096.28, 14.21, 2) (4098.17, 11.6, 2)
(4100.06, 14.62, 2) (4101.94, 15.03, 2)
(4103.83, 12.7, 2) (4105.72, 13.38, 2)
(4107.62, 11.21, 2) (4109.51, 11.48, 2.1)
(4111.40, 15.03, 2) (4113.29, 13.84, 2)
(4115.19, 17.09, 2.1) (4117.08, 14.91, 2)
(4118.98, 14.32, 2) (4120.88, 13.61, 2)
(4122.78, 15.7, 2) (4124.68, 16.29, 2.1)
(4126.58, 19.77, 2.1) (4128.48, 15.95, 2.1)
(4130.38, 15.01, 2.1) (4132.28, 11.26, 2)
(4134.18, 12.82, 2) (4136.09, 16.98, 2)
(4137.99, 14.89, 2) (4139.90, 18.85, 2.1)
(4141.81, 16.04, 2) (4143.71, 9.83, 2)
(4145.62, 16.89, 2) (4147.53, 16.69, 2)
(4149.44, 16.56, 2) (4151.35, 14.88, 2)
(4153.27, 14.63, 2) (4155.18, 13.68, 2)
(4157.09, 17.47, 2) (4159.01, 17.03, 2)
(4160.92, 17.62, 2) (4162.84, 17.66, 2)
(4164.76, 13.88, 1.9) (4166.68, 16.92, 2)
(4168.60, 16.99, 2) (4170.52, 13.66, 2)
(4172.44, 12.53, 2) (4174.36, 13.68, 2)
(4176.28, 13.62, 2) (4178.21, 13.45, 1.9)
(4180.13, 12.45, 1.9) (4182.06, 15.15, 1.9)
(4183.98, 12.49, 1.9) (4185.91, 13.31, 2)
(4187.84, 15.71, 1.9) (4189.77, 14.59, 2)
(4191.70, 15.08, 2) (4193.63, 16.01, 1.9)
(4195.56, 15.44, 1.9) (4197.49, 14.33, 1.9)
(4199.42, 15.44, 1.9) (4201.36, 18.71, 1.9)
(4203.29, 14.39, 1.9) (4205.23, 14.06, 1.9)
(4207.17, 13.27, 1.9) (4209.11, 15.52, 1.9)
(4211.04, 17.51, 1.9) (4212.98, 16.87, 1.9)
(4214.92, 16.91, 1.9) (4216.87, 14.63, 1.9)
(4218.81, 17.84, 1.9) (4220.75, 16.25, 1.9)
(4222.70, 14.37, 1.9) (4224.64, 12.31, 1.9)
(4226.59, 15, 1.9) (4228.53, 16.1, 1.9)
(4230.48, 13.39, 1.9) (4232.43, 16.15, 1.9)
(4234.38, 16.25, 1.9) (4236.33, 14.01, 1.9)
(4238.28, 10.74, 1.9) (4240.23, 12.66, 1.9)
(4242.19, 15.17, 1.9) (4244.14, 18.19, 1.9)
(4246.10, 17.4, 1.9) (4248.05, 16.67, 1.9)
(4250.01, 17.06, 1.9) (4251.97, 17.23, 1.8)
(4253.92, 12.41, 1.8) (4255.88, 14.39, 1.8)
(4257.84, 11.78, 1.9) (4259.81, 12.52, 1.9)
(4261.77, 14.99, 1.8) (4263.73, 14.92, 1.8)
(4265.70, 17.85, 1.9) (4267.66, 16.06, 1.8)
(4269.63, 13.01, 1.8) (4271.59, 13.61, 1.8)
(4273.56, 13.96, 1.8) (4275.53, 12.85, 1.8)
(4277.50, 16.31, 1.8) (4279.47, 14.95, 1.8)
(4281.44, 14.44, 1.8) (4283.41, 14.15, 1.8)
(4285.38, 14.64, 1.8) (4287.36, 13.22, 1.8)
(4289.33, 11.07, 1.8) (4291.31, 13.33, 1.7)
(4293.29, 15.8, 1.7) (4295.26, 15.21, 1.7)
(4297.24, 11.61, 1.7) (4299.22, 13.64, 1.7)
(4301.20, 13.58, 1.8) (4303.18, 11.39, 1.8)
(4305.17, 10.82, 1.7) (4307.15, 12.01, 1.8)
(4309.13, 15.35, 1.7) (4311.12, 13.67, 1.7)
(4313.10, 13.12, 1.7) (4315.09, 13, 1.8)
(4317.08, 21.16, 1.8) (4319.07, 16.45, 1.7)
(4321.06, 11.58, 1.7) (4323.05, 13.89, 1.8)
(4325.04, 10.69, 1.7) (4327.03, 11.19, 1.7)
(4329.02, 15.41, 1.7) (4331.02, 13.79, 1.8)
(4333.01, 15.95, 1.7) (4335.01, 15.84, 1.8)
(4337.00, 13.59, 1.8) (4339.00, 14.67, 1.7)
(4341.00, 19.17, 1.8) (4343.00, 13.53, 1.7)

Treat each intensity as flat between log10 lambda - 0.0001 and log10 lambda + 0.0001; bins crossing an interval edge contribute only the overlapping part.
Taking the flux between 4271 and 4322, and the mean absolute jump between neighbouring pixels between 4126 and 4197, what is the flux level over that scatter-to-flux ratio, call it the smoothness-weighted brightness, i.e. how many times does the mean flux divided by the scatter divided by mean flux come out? 99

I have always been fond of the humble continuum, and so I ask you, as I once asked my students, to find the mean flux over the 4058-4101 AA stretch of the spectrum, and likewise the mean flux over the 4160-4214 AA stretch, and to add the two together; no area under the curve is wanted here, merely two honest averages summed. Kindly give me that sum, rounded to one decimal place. 28.6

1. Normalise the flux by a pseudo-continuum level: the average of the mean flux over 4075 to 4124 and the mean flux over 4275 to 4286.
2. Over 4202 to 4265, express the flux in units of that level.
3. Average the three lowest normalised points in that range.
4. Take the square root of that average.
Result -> 0.90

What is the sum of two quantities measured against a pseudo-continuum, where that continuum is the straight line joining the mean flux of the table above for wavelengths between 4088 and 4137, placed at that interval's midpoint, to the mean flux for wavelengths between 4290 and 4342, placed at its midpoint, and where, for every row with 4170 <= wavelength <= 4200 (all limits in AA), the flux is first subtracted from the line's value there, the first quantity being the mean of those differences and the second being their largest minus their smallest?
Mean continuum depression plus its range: 3.7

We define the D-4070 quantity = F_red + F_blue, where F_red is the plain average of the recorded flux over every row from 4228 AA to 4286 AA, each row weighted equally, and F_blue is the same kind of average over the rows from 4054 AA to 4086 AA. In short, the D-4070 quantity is 28.5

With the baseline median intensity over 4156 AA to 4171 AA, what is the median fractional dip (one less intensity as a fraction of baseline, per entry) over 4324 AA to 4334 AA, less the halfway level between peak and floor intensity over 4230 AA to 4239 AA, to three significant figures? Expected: -13.3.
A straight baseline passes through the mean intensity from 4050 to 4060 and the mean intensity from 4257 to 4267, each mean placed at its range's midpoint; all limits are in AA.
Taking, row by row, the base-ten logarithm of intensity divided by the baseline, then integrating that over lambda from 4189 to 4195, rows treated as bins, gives 0.1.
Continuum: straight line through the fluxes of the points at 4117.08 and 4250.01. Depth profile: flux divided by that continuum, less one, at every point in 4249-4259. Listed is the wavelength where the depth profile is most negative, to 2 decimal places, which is 4257.84 AA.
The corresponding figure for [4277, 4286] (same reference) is 4283.41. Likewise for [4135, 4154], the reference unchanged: 4143.71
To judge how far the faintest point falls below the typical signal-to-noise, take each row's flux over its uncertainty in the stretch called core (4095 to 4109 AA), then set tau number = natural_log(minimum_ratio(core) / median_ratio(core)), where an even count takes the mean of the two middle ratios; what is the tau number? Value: -0.18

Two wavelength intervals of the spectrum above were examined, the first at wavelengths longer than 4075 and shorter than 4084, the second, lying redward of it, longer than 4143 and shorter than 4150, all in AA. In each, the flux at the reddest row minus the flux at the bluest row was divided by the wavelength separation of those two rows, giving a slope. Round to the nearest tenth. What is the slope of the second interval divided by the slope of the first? -1.7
